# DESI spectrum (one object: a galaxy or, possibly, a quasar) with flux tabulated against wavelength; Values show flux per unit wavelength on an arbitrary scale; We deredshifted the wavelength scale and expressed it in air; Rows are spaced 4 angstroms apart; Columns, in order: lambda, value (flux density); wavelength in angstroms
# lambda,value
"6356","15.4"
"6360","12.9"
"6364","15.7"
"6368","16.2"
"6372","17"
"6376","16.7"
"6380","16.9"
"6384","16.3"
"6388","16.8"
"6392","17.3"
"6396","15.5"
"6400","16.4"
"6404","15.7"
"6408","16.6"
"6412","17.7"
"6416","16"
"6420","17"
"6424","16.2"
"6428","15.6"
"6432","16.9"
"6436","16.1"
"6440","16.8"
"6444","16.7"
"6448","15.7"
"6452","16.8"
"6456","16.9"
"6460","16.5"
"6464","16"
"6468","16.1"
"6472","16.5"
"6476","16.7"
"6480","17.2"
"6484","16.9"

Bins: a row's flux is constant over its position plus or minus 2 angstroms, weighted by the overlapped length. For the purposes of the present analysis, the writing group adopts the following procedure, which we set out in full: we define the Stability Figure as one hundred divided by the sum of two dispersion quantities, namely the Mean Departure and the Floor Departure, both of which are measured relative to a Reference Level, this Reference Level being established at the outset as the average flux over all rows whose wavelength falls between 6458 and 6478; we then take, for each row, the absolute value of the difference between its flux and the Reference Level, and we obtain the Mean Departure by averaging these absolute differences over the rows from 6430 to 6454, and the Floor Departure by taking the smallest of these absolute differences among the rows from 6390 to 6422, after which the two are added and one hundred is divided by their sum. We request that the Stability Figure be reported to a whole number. 205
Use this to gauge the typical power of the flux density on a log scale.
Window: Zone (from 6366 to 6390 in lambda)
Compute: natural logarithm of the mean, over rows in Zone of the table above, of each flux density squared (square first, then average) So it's 5.63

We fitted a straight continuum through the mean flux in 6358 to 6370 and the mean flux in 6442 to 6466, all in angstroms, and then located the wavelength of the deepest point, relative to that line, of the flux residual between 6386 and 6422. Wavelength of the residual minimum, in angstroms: 6396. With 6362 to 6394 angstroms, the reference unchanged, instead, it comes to 6364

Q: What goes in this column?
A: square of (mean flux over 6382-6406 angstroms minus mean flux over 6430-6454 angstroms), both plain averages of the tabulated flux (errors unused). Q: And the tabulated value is 0.028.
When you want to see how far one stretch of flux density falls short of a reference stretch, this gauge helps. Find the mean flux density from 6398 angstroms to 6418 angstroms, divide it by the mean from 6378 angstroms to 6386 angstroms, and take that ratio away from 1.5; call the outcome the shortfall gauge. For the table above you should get 0.507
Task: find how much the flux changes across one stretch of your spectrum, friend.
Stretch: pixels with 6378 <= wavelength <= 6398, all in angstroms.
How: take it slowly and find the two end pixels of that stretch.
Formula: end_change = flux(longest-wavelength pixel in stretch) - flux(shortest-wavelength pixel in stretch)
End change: -1.4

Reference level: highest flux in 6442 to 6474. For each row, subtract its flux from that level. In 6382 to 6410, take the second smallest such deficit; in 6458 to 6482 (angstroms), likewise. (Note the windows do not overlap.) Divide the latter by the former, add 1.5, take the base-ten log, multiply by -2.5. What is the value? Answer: -1.4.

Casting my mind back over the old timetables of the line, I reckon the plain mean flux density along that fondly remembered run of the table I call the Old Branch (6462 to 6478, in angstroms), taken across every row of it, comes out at 16.3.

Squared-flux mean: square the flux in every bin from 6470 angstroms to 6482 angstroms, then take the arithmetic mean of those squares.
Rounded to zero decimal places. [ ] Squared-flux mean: 282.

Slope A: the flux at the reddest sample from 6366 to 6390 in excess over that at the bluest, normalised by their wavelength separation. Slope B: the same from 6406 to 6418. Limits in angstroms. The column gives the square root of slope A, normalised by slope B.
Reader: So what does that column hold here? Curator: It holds -2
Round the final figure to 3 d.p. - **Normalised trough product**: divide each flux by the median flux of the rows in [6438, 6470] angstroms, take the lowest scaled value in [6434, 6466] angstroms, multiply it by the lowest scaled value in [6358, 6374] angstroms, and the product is 0.735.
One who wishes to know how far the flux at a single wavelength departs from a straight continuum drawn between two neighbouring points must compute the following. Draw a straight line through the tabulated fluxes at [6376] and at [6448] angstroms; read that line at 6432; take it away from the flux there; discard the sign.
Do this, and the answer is 1.0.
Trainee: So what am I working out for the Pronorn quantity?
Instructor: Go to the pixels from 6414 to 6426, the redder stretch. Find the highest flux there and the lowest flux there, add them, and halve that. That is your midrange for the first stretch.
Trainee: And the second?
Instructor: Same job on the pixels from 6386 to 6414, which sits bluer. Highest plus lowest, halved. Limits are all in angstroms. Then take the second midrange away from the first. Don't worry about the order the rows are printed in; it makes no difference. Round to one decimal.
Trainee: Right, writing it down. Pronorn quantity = -0.1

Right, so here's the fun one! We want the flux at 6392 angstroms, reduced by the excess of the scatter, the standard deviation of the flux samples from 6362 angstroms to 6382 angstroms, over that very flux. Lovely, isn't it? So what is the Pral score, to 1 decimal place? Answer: 34.1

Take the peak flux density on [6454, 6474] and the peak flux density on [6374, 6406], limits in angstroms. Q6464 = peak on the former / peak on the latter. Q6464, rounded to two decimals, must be 0.98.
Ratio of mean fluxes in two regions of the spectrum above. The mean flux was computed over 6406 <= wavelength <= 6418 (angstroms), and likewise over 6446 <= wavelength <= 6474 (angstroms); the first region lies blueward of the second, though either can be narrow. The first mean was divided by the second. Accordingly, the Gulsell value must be 1.03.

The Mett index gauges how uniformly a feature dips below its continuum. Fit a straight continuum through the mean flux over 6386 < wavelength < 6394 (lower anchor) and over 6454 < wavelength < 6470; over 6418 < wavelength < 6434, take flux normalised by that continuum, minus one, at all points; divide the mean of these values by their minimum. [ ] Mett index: 0.26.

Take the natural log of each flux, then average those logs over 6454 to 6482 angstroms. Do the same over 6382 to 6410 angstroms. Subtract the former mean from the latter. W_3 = -0.012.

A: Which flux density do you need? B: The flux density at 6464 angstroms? 16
